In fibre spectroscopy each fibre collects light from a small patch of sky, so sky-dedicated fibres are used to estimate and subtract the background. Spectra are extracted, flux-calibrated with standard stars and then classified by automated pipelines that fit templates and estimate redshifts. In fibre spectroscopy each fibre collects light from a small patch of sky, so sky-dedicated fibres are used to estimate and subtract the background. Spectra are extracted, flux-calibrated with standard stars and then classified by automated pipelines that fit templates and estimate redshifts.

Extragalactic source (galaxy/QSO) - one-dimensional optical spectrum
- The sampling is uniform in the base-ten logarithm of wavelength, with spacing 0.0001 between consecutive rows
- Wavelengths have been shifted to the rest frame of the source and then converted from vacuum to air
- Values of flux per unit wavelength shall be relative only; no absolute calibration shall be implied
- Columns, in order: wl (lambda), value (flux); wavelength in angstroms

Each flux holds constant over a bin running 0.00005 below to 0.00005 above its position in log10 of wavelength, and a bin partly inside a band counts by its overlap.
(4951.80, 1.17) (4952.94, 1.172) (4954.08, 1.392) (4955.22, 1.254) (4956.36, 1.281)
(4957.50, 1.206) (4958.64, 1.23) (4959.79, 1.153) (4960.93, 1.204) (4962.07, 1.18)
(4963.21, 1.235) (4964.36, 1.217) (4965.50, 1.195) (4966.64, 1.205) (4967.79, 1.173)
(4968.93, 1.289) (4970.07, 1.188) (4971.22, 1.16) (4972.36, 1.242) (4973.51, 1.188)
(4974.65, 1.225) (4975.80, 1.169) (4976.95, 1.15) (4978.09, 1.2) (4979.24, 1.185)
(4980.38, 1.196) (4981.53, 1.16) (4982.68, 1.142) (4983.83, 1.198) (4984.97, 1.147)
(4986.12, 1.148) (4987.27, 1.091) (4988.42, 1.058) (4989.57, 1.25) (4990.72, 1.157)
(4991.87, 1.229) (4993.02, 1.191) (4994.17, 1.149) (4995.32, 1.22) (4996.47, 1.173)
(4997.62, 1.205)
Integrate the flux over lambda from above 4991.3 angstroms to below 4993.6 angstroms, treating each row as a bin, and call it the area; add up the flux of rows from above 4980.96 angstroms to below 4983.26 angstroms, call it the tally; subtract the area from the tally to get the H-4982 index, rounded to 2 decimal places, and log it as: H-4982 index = -0.48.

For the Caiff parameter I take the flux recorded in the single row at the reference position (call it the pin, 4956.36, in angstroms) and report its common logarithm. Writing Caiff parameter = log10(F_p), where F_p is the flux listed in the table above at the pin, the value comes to 0.11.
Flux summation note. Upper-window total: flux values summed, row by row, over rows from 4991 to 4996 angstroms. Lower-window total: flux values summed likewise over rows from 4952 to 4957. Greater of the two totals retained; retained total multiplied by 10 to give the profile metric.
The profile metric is 51.0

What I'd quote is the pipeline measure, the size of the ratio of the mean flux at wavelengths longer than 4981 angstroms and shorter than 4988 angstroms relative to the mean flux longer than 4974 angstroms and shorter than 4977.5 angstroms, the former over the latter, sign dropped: 0.97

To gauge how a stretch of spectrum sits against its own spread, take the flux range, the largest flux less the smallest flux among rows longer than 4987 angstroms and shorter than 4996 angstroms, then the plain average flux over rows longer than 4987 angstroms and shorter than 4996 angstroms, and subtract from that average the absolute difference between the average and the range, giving 0.19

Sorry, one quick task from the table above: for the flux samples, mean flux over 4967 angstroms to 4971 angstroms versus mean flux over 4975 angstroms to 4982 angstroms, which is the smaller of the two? 1.18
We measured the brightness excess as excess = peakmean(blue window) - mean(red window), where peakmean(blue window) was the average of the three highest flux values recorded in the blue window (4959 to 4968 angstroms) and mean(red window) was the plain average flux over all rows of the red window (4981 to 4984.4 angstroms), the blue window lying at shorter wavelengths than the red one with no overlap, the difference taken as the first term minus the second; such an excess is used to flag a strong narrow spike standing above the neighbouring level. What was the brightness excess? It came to 0.05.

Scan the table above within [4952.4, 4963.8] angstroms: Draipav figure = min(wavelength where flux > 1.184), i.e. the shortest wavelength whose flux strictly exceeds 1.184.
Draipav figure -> 4954.08 angstroms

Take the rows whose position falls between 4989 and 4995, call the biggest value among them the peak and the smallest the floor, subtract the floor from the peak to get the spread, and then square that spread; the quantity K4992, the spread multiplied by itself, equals 0.010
